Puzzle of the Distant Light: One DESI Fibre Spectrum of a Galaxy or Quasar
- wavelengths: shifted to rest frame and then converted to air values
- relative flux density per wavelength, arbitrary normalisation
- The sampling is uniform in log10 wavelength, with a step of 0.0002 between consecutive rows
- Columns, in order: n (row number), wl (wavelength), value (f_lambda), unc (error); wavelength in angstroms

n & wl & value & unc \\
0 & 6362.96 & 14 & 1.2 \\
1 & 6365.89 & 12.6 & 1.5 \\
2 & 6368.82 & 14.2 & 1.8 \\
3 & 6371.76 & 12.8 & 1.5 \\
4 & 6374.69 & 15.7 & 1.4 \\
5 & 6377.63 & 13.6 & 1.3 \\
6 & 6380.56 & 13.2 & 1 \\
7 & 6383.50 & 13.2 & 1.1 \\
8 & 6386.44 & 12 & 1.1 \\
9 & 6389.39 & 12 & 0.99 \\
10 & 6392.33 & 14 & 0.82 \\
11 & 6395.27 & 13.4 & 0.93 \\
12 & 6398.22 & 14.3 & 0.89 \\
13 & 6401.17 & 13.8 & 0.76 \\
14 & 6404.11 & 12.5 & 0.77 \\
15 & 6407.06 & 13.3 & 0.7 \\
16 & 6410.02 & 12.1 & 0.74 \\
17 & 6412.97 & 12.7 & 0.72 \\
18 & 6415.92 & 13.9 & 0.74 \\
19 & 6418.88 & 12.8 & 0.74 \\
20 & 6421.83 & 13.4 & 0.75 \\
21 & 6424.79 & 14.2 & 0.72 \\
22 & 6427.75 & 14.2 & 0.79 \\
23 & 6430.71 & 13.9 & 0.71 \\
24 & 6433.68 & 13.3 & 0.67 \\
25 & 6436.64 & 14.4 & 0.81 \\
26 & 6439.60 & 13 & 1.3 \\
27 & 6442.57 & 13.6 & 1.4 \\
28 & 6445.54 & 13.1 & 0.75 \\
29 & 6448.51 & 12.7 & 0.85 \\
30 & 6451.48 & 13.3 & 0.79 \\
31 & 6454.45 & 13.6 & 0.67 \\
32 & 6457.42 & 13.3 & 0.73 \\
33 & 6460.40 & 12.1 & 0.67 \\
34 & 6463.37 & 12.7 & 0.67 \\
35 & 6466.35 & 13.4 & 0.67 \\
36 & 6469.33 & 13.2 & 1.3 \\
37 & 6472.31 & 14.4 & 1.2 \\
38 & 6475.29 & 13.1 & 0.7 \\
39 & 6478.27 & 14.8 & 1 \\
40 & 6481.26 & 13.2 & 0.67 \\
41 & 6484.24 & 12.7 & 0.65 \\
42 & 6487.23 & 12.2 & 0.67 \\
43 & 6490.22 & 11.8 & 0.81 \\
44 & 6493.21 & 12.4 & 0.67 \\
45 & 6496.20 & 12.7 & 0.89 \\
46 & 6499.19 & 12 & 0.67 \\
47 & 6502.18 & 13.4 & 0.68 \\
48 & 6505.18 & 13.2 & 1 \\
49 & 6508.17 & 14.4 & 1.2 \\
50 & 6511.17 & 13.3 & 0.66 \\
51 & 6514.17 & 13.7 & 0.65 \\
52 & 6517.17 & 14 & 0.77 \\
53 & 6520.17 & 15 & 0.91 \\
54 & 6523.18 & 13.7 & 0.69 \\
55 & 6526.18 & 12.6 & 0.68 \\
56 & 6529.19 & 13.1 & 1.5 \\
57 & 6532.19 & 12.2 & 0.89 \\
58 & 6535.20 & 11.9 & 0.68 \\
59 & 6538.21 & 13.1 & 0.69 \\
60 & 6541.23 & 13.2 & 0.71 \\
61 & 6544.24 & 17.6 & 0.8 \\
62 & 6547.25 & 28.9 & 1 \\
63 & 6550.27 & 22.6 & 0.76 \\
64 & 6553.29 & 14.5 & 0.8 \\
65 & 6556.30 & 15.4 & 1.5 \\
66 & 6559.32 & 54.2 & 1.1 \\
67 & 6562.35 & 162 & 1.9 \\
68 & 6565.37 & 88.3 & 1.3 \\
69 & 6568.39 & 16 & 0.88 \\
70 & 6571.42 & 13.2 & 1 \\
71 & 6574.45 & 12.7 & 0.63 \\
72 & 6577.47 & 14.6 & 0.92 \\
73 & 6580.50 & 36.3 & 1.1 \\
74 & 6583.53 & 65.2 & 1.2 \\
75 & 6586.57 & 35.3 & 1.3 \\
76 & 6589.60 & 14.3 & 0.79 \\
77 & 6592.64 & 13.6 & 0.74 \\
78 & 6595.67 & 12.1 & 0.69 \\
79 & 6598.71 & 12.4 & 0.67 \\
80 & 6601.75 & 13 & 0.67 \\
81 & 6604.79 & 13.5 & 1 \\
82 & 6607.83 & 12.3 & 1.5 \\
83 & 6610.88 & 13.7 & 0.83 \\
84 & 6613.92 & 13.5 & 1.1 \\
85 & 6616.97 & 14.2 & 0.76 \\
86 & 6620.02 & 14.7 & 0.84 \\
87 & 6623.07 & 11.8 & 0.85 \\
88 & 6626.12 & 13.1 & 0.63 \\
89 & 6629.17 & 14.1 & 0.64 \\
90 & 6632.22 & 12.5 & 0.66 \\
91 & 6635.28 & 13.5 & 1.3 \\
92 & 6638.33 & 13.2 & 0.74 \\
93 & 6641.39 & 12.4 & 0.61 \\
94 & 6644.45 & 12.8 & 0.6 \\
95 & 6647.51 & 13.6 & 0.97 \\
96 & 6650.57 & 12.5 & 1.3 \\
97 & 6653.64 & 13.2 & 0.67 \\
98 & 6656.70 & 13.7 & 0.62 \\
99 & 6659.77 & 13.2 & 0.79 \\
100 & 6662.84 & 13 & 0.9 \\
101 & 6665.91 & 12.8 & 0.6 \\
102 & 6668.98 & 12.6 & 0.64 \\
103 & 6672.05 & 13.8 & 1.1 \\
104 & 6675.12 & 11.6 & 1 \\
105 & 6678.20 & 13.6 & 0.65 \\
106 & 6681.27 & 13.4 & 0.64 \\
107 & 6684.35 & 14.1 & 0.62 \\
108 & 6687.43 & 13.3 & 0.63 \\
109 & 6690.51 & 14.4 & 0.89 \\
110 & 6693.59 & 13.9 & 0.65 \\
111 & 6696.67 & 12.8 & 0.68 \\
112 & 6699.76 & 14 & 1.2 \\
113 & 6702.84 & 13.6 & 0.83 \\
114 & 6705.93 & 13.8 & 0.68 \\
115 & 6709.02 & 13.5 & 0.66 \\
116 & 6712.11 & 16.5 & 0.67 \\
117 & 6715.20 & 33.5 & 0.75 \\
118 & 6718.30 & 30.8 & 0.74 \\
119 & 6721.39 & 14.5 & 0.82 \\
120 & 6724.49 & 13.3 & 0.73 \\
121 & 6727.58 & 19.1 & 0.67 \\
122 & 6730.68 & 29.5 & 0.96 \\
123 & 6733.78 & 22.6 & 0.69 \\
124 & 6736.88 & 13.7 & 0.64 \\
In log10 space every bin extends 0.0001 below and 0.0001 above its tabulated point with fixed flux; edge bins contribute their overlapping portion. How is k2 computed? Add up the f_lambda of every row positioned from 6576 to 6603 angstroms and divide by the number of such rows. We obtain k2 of 24.1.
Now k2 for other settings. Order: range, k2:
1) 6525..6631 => 24.5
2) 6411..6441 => 13.6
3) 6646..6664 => 13.2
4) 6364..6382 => 13.7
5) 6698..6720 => 19.4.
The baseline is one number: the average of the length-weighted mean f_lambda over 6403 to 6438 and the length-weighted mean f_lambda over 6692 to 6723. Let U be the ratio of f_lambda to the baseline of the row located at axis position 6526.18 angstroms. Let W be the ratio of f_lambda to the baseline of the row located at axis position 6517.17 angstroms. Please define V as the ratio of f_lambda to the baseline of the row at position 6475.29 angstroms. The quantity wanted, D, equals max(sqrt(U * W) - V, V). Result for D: 0.84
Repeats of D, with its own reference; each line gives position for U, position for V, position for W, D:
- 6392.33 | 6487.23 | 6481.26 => 0.79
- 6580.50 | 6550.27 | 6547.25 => 1.45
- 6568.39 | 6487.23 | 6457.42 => 0.79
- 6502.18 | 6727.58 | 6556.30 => 1.23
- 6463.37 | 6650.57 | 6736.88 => 0.80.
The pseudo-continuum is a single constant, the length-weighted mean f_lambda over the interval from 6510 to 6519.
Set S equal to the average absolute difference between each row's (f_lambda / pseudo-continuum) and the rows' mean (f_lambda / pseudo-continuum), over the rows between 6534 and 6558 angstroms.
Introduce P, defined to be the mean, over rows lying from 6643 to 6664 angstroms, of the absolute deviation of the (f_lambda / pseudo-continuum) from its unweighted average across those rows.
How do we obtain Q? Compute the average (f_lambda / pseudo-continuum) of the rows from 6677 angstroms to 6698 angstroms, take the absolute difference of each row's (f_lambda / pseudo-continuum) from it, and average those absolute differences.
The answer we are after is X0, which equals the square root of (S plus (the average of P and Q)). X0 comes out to 0.6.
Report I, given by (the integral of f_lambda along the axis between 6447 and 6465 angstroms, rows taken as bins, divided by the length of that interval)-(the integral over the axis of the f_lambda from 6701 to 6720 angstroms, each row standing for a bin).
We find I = -370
